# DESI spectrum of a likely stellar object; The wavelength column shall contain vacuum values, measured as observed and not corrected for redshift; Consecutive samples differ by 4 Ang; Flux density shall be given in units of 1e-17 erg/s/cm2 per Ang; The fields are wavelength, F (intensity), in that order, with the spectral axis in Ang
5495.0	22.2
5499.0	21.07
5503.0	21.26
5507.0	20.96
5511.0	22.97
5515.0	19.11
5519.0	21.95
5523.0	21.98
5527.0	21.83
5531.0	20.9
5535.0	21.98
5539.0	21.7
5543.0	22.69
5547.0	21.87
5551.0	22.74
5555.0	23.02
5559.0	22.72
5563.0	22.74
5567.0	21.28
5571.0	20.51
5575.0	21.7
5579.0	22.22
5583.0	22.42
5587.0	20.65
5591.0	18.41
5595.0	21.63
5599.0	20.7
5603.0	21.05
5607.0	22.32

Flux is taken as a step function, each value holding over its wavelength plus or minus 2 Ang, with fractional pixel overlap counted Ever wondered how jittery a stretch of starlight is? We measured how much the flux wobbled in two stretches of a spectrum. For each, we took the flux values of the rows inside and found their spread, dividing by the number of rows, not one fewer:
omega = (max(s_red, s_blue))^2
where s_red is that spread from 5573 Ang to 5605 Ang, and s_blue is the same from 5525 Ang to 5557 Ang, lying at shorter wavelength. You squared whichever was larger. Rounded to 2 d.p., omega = 1.40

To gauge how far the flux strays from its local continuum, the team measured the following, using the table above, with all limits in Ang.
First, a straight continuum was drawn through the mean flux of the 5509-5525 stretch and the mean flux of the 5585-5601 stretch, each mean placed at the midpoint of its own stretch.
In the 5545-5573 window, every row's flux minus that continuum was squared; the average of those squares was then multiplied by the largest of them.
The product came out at 10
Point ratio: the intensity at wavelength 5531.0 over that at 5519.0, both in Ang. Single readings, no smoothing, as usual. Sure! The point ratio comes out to 0.95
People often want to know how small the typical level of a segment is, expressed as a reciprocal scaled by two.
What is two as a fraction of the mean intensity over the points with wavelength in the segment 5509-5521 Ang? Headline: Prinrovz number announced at 0.0937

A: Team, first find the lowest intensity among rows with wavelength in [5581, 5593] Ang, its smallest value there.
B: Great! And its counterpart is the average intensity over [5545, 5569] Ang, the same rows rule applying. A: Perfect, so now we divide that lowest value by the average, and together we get 0.822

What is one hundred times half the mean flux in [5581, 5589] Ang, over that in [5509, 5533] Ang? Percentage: 50.2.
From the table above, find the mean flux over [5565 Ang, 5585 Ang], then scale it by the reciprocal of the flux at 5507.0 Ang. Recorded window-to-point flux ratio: 1.03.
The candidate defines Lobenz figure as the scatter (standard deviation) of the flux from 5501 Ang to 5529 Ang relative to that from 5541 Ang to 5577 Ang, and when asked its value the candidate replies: 1.4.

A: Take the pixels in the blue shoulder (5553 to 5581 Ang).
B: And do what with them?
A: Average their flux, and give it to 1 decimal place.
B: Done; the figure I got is 22.0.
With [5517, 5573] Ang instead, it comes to 22.0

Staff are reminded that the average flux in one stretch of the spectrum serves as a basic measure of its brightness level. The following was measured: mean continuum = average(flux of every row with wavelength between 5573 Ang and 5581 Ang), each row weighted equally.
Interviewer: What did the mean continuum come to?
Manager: 22.0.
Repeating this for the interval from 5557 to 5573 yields 21.8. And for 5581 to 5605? 20.8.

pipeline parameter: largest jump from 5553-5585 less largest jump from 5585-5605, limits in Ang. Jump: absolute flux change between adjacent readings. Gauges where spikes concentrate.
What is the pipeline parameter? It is -1.8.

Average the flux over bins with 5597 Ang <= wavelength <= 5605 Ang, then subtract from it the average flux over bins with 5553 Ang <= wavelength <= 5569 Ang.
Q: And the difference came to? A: -1.6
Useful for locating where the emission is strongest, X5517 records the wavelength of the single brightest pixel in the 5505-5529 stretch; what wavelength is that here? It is 5511.0 Ang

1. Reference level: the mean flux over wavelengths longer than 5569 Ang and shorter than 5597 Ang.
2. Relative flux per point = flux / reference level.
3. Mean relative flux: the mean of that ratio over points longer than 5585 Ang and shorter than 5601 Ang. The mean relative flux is 0.97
